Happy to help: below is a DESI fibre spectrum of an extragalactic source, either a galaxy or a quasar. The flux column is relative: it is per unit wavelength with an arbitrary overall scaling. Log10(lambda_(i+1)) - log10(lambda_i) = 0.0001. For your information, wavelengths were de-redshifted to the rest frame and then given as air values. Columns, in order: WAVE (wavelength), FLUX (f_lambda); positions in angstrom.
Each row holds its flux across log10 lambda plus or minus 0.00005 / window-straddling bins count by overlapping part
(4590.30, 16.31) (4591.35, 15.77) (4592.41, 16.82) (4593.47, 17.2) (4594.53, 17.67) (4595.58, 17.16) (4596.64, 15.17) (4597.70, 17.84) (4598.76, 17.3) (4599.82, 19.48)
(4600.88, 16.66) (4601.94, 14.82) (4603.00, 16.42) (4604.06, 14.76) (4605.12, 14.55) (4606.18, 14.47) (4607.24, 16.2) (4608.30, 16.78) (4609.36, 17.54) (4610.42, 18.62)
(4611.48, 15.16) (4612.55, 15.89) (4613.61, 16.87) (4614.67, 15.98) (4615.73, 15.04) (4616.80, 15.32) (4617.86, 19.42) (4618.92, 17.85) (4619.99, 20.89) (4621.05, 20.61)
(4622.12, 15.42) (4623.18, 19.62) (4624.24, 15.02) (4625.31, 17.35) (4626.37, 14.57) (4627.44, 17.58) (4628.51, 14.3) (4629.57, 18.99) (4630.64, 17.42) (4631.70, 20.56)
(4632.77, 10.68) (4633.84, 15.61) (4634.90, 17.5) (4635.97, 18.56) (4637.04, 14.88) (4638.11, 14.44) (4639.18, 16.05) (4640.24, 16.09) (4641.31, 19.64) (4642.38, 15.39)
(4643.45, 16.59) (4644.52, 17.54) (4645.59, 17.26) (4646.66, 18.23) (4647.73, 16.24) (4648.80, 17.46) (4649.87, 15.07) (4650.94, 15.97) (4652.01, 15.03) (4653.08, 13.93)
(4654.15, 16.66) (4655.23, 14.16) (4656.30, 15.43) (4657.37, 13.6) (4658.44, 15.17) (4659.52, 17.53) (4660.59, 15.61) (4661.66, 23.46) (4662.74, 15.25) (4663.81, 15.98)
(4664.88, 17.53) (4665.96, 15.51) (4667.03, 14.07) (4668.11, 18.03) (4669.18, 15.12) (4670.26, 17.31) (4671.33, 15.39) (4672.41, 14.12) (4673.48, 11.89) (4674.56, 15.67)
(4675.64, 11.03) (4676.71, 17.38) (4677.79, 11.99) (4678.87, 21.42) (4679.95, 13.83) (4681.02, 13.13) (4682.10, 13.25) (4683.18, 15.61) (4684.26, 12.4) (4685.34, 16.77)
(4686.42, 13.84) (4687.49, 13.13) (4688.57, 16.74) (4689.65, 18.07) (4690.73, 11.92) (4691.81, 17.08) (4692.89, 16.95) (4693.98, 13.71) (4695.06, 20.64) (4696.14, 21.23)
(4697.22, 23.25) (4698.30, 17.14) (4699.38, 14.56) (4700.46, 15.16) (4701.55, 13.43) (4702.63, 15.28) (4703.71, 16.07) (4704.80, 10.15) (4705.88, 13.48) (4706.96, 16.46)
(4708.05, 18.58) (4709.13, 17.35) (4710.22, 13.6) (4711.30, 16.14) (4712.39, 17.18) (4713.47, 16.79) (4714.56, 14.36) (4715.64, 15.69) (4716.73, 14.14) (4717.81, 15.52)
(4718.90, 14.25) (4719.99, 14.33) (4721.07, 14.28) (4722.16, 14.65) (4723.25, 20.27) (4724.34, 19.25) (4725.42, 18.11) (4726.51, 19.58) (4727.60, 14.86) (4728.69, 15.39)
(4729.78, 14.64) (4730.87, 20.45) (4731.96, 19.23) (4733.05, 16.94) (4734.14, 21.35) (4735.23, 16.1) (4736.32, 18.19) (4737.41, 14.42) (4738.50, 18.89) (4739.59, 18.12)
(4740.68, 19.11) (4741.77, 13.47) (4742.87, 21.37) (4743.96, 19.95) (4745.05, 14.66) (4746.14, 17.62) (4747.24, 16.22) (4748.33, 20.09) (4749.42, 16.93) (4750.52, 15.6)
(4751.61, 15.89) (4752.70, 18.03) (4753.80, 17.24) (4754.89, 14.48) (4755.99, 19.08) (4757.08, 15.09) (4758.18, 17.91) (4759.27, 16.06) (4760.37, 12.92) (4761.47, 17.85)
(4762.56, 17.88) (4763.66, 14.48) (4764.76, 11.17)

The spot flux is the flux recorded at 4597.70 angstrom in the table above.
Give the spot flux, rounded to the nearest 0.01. 17.84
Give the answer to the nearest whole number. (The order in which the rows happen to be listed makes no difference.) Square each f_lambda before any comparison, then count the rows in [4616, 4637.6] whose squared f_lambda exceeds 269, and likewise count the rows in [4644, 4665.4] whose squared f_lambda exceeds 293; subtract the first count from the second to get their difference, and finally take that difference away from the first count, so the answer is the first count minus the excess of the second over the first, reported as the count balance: 17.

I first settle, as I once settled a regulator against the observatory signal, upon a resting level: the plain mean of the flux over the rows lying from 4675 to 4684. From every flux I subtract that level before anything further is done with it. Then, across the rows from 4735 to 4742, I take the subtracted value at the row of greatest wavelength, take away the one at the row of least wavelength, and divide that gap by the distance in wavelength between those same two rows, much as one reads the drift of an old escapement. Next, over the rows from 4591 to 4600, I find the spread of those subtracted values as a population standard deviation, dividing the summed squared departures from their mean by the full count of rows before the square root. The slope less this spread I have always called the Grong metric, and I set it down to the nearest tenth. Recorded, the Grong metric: -1.6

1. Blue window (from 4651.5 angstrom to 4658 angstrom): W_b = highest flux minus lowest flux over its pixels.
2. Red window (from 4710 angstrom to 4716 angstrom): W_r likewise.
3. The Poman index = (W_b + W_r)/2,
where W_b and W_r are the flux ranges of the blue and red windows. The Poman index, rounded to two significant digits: 3.3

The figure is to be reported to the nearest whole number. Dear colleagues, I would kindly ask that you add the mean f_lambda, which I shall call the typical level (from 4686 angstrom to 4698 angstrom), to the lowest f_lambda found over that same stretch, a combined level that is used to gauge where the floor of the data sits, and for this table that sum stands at 29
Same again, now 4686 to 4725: 26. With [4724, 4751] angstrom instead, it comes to 31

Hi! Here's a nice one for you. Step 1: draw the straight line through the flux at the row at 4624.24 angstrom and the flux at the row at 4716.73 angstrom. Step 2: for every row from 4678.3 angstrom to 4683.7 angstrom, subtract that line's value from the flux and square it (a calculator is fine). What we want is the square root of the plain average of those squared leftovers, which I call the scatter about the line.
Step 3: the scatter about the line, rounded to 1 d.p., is 3.3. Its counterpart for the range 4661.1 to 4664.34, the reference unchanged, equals 5.1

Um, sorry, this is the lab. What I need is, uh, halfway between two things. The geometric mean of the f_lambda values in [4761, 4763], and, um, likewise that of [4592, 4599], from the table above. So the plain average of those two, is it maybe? 17.4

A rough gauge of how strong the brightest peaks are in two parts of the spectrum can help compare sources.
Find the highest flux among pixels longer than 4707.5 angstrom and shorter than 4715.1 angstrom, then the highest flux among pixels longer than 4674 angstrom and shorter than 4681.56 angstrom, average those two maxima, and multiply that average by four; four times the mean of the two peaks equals 80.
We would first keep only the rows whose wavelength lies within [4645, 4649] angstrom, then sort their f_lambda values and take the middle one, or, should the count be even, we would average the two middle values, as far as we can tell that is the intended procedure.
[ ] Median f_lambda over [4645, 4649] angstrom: 17.4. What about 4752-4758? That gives 17.2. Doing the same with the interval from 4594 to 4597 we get 17.2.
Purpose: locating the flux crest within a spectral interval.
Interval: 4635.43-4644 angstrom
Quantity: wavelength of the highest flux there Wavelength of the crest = 4641.31 angstrom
